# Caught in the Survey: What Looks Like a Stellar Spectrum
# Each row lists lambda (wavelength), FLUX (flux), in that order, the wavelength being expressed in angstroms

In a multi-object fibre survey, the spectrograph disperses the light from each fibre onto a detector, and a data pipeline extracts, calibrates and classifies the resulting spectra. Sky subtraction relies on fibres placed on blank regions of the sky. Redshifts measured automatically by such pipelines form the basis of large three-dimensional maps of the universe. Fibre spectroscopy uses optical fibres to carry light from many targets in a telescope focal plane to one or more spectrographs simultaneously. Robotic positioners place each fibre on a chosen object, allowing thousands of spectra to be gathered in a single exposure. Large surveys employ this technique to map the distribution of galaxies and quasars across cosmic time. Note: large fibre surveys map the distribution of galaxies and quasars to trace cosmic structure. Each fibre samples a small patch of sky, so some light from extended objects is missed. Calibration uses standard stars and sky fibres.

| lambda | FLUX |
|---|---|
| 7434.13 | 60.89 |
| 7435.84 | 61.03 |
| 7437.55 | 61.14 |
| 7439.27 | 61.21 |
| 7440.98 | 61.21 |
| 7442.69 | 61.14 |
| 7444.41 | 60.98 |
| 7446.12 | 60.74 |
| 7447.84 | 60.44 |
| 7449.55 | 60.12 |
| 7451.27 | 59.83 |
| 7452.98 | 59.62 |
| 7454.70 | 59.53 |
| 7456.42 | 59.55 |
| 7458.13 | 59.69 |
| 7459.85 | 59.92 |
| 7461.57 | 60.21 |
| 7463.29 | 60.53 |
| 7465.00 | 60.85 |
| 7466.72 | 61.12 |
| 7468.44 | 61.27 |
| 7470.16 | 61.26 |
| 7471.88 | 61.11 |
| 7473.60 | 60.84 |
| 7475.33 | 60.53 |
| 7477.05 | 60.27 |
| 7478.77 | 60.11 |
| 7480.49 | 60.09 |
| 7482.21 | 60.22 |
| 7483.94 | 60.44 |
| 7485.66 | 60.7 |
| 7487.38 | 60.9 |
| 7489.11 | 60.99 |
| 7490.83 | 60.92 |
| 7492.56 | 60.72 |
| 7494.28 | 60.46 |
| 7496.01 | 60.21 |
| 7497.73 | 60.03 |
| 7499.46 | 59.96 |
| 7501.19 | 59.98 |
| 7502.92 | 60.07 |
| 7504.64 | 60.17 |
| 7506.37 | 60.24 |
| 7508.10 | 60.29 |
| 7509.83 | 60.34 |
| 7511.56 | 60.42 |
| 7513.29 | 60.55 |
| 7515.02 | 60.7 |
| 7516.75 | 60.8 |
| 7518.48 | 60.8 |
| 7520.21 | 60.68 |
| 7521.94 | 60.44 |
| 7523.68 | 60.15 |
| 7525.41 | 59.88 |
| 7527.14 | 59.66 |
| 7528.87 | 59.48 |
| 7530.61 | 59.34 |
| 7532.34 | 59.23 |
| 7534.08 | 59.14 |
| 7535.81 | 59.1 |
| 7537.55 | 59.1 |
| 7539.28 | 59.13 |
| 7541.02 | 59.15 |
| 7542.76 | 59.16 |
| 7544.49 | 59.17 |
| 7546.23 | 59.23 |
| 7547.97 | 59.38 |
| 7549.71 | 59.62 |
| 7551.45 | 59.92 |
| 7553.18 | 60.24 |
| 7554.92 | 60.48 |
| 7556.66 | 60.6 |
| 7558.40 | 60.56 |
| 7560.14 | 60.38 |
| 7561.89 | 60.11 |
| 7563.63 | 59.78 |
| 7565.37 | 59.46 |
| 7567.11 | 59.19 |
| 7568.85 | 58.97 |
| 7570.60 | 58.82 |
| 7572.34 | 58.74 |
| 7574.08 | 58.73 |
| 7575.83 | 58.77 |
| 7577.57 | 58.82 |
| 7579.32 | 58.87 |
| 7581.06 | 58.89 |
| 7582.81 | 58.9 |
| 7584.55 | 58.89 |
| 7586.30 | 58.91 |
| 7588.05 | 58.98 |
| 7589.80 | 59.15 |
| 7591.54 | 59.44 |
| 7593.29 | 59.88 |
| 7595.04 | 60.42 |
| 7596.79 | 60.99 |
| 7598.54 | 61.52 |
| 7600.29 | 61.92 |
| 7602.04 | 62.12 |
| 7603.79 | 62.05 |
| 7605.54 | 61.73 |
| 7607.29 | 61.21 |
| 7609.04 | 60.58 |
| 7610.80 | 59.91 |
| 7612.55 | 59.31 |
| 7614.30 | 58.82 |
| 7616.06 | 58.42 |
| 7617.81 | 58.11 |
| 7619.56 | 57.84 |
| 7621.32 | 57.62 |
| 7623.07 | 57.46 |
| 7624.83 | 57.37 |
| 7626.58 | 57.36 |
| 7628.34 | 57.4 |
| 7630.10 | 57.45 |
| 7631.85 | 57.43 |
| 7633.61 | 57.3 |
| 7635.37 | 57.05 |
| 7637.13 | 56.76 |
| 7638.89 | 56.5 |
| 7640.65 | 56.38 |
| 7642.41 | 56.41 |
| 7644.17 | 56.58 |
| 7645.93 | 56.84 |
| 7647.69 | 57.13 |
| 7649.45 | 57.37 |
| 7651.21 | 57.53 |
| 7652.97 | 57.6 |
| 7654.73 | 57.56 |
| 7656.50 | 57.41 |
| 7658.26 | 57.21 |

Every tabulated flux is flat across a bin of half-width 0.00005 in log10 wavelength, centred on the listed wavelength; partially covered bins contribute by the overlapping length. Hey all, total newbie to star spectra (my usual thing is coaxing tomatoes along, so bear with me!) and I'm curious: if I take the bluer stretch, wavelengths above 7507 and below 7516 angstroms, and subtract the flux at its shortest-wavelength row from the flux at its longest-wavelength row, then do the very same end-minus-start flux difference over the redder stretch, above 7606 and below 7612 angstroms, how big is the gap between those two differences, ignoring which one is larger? 1.7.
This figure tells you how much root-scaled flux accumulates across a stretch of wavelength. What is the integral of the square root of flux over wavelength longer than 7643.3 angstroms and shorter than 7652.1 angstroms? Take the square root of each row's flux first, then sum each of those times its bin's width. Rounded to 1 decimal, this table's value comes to 66.5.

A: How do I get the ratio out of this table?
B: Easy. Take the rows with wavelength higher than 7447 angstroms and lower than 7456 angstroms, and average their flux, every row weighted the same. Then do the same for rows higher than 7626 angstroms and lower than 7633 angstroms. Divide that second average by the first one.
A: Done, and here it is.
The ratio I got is 0.958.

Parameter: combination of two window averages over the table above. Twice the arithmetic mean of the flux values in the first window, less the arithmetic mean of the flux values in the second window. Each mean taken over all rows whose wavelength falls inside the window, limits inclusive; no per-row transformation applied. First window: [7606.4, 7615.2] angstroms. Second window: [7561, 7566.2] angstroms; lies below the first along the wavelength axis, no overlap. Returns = 60.1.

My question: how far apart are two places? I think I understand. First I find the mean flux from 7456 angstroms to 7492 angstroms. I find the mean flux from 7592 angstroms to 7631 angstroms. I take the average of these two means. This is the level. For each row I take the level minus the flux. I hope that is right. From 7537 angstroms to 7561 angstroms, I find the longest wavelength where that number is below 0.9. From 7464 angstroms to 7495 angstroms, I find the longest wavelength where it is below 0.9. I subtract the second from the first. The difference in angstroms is 65.9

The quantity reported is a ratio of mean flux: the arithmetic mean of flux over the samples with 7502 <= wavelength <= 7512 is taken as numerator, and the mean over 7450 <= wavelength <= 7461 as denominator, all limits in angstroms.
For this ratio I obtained 1.009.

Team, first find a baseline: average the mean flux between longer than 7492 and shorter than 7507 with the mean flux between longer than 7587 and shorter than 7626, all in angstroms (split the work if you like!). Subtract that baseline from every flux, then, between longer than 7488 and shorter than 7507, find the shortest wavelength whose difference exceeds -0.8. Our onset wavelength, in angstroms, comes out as 7489.11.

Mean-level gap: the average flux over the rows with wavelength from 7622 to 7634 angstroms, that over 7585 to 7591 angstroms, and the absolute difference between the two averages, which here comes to 1.6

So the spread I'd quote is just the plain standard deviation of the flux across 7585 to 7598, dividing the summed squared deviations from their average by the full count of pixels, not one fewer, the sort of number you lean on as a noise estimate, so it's 0.73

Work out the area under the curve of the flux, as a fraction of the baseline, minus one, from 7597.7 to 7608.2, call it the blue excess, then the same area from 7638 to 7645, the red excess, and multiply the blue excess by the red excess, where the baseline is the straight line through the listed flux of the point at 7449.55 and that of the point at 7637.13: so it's -0.02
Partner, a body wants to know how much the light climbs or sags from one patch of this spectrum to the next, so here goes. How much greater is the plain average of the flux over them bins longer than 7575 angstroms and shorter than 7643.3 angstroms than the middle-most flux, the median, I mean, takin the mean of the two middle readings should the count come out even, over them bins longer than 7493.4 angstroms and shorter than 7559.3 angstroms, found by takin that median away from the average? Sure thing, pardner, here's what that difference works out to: -1.2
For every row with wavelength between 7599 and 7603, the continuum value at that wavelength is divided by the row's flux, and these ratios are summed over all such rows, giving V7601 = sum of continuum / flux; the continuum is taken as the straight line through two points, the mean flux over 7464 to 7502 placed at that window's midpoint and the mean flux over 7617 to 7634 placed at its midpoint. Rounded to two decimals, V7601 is 1.87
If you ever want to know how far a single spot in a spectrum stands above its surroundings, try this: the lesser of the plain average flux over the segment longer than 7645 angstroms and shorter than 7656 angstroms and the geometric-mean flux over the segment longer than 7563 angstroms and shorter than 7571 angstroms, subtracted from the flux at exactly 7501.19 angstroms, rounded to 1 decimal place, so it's 2.6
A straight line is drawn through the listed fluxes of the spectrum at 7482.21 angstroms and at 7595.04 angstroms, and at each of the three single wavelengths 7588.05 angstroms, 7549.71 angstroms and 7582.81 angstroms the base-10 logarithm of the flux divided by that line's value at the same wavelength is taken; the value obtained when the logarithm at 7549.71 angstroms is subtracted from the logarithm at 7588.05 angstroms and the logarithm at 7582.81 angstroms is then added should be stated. -0.016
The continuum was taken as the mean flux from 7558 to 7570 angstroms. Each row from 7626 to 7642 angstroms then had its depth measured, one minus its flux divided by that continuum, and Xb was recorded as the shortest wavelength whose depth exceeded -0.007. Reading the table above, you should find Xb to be 7626.58 angstroms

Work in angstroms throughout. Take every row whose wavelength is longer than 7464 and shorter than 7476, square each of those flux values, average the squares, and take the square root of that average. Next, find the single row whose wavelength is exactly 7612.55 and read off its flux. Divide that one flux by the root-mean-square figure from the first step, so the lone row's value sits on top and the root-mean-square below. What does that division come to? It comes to 0.97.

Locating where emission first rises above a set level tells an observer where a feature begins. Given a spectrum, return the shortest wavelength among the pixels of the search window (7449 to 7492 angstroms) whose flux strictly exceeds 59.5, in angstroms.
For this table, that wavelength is 7449.55 angstroms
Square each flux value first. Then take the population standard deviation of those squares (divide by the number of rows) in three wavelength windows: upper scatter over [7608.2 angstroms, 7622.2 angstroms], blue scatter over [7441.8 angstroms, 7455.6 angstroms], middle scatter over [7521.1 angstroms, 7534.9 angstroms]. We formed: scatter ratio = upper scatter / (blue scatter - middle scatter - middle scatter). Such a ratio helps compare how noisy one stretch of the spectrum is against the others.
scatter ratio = -3.5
